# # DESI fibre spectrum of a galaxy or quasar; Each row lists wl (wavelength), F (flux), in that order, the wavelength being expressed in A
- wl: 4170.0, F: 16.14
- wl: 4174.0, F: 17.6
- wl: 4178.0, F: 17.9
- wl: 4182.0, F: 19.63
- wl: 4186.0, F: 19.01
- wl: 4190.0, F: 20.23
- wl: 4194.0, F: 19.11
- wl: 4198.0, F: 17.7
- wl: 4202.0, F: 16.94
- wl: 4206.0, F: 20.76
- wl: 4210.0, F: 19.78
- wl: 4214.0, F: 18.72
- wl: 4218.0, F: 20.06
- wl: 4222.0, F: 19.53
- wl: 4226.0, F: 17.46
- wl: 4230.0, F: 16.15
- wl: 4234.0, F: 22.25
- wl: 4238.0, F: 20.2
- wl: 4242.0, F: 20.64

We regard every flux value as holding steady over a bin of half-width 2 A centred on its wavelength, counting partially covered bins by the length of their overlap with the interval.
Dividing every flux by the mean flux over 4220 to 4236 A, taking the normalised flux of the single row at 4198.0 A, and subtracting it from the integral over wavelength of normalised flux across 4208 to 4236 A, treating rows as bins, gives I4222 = 27.5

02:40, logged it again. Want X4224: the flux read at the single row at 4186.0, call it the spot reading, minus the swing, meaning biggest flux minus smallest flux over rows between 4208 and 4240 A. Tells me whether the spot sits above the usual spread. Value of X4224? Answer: 13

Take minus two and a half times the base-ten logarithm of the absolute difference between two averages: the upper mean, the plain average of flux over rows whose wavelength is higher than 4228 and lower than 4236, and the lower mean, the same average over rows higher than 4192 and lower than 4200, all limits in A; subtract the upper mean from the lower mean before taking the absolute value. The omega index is 0.25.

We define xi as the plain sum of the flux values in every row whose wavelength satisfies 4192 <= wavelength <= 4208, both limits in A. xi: 75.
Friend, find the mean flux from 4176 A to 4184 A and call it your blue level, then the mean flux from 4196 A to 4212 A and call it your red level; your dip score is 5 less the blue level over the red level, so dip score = 4.00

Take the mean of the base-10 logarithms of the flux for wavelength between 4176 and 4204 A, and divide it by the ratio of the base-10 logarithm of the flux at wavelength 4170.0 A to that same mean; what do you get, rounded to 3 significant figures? 1.33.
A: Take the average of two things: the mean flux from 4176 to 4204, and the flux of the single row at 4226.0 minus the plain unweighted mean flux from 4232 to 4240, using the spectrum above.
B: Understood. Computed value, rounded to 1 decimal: 7.4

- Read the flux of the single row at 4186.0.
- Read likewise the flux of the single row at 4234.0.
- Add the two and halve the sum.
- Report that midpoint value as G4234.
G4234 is 20.63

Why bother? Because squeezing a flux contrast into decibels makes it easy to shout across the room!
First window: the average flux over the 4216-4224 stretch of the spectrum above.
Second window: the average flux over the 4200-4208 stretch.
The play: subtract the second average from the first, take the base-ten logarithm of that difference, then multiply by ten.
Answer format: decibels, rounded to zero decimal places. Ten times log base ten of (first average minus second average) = 0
